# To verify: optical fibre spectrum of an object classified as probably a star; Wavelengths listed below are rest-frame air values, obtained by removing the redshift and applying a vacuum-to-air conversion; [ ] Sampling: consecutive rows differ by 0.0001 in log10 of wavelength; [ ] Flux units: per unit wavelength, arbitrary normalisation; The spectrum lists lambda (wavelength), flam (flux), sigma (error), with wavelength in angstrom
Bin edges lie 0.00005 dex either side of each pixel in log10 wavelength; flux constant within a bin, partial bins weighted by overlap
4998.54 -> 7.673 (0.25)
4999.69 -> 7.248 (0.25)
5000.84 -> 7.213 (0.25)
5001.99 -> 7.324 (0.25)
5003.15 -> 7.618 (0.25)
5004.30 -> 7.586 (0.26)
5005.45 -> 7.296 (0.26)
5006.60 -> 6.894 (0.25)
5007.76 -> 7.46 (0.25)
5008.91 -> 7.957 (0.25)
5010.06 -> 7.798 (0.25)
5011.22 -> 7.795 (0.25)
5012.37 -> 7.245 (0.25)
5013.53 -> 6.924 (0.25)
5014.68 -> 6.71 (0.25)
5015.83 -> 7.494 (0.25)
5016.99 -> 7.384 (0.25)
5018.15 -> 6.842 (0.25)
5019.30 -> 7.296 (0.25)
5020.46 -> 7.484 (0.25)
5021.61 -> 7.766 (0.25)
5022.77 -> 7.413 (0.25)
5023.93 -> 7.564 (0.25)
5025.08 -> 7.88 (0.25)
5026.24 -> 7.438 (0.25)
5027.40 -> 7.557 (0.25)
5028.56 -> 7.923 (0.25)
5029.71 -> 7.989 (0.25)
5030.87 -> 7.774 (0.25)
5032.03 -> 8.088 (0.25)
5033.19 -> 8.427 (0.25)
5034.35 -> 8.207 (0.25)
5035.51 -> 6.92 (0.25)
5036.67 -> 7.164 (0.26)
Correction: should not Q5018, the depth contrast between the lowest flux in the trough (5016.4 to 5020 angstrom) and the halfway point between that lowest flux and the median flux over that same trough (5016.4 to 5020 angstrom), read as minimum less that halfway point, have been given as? -0.227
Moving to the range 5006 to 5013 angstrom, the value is -0.367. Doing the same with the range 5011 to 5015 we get -0.187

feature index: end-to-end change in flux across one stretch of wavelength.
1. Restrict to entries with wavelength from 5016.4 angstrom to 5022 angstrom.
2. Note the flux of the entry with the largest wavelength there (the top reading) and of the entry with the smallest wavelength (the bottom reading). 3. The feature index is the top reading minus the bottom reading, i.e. 0.38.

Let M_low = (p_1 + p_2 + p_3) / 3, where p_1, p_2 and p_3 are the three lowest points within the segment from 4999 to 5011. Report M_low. 7.1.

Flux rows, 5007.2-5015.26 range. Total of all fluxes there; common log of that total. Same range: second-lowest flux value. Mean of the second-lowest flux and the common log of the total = 4.32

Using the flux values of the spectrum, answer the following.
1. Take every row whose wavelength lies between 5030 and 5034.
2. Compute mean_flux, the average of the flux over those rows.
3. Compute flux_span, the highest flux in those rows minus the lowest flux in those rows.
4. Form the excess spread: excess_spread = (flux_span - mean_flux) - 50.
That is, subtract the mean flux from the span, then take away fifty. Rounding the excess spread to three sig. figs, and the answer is -57.4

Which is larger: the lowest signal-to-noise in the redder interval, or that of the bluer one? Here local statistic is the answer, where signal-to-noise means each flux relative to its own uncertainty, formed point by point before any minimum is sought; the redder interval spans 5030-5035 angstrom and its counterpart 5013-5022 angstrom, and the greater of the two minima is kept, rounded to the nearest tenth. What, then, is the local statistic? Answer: 31.1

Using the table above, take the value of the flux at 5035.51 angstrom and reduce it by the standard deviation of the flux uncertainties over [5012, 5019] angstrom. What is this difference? 6.9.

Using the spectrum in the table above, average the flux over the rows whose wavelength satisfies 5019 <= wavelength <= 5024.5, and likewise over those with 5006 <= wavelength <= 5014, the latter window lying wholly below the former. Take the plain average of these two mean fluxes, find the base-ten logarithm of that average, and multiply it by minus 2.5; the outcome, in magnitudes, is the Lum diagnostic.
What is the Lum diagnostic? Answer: -2.18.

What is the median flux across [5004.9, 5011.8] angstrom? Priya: 7.63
